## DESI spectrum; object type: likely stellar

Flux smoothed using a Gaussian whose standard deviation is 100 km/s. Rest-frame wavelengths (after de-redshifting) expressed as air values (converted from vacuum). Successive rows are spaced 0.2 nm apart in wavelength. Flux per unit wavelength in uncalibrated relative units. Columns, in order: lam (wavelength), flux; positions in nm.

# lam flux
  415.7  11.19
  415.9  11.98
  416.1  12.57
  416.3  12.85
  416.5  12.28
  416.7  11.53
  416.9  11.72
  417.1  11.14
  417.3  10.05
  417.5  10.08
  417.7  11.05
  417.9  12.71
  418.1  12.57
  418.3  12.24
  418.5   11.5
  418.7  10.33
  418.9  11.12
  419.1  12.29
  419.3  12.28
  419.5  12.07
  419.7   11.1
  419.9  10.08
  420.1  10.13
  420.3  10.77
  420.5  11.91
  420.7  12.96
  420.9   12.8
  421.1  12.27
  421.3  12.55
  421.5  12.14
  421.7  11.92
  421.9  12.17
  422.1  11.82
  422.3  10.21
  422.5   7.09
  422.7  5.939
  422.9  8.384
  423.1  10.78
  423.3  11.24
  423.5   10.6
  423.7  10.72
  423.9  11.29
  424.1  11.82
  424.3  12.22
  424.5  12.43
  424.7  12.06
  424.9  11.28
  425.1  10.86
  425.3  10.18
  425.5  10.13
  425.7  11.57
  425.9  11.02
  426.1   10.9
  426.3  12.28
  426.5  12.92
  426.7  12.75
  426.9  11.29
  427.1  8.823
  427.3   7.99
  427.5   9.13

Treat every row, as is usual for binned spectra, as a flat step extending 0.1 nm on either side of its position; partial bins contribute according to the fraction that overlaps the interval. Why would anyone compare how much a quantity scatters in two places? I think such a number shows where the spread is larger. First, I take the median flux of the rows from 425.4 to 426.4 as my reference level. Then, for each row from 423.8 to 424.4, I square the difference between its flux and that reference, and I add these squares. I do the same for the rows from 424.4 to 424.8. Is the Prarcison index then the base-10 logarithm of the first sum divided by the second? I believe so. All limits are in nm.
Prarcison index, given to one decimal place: -0.2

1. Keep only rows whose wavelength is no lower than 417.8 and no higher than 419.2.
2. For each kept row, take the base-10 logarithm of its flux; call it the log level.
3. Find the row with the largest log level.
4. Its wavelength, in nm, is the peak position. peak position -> 417.9 nm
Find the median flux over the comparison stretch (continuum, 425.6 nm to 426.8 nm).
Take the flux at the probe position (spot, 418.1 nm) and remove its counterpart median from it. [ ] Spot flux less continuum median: 0.6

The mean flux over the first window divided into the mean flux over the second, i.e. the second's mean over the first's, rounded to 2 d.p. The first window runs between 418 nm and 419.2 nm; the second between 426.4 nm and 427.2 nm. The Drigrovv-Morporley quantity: 0.98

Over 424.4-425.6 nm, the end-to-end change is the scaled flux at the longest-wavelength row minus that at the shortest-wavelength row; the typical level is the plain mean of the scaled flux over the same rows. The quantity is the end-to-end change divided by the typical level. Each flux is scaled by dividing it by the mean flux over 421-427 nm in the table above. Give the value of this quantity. -0.2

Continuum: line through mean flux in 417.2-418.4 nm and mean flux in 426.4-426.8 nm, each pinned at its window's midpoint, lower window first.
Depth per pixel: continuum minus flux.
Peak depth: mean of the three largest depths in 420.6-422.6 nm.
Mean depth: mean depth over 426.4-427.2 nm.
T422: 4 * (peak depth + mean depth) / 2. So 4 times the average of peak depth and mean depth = 7.7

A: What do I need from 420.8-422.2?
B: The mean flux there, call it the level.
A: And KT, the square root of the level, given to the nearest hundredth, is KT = 3.50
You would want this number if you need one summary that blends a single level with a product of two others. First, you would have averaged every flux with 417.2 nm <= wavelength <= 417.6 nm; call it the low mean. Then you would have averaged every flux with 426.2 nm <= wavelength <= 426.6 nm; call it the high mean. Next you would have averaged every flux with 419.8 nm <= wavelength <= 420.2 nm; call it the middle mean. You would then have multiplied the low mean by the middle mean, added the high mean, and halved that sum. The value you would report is 57.2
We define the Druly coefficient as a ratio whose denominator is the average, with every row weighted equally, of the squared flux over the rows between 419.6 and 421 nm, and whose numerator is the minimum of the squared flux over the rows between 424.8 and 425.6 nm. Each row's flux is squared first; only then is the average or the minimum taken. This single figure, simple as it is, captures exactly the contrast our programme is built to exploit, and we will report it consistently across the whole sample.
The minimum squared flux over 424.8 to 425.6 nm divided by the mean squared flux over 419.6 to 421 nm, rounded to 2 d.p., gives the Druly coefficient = 0.78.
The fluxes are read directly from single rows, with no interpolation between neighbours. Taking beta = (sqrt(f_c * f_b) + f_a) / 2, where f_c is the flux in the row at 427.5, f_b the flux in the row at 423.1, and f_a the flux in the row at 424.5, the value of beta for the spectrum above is 11.18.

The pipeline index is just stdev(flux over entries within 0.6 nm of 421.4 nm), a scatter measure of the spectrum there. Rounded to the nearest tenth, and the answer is 0.3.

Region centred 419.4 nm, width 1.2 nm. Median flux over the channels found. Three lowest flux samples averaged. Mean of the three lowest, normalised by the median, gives 0.929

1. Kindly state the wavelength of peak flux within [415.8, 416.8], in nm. 416.3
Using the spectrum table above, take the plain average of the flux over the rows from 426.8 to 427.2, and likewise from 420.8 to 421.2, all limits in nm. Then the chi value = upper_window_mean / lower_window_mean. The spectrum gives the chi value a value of 0.80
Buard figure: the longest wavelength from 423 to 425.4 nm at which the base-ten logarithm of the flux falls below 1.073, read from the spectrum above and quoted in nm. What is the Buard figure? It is 425.3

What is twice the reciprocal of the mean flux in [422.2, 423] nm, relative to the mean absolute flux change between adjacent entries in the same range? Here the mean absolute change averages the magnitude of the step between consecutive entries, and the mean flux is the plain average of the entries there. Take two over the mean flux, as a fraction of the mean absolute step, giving 0.11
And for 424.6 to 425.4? 0.29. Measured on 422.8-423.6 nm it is 0.17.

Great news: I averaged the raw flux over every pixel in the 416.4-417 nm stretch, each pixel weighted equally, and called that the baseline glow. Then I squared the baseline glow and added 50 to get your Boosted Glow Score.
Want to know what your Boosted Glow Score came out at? 190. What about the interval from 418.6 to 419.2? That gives 176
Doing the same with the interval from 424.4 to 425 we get 192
